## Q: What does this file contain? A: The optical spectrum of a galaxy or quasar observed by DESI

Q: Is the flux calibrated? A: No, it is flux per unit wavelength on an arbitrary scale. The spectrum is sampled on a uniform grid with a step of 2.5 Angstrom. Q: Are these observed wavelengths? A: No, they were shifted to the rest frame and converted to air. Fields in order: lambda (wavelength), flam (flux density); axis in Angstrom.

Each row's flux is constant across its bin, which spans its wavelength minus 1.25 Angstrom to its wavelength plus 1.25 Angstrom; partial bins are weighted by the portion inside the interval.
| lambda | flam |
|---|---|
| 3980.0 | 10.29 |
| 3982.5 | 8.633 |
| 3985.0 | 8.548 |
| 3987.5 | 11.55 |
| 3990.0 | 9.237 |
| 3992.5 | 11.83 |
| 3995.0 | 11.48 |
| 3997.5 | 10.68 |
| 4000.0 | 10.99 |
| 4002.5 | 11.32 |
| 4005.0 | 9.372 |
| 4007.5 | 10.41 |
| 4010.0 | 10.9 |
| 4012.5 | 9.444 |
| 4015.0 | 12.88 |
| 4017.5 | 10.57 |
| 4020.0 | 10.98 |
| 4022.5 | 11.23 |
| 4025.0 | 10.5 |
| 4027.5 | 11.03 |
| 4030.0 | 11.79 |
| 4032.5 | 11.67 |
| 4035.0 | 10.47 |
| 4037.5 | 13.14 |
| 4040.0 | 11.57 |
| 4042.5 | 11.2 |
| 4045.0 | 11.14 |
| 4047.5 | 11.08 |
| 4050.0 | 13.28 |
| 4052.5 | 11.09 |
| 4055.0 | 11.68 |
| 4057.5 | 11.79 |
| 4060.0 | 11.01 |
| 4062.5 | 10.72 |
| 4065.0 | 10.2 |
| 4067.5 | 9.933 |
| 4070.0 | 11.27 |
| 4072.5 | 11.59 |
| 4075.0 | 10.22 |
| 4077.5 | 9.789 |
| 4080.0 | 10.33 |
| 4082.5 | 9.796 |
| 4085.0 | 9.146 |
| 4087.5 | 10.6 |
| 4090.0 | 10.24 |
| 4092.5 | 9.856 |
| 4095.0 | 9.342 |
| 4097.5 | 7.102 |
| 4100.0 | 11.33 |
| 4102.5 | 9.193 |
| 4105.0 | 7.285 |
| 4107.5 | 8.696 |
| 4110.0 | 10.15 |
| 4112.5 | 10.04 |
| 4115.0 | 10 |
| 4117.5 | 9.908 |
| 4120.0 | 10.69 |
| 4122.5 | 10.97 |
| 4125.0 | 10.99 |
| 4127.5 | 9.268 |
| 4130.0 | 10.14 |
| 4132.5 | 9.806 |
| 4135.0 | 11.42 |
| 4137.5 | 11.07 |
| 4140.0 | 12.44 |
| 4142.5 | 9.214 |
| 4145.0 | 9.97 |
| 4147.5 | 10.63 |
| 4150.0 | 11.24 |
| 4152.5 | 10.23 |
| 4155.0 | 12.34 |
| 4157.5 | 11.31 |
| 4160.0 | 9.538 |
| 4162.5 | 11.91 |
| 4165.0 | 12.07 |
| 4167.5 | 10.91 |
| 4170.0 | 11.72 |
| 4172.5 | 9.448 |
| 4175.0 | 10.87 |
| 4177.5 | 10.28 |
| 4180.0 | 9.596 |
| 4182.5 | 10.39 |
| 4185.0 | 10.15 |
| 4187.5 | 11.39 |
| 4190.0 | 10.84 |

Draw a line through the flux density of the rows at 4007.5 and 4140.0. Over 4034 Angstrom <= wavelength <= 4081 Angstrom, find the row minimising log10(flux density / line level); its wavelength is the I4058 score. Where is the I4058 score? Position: 4077.5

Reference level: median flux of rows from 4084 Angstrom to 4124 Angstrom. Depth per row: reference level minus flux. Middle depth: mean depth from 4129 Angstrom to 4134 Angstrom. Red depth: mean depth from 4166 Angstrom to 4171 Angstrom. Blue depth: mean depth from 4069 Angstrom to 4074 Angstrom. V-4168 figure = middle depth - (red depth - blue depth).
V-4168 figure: -0.13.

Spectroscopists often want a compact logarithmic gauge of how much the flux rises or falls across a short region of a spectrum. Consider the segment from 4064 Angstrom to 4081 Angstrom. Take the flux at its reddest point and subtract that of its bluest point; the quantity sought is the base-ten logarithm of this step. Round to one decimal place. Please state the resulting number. -0.9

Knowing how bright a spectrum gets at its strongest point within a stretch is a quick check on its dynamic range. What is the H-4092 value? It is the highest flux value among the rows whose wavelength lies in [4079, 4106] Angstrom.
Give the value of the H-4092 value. 11.33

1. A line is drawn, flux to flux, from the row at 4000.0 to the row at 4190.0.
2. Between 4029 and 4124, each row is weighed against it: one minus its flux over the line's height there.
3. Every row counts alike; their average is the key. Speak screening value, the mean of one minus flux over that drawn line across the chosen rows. 0.04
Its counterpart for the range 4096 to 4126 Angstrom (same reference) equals 0.11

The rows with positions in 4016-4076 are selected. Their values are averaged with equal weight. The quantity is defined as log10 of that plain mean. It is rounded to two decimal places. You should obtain 1.05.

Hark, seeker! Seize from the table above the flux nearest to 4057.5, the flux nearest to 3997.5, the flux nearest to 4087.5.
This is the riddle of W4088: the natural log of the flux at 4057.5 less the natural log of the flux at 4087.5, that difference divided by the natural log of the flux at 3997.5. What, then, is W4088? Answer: 0.045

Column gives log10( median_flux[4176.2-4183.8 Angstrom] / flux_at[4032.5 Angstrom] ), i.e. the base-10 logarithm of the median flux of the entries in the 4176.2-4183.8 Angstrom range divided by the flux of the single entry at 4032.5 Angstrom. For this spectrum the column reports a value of -0.06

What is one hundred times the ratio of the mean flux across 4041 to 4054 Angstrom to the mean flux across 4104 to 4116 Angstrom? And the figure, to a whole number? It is 125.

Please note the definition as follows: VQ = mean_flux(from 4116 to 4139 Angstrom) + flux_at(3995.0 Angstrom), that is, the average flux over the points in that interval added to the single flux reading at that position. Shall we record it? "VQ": 22.0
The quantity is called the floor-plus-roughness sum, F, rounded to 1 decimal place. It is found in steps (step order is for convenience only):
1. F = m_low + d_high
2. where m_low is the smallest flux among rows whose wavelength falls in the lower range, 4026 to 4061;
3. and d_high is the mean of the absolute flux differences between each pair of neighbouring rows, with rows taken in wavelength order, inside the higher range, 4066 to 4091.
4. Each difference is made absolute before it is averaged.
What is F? 11.2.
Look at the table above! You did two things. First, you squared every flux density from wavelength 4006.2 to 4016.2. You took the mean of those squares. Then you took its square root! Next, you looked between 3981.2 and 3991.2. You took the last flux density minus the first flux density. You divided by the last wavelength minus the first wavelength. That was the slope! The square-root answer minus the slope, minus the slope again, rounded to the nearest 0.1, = 10.8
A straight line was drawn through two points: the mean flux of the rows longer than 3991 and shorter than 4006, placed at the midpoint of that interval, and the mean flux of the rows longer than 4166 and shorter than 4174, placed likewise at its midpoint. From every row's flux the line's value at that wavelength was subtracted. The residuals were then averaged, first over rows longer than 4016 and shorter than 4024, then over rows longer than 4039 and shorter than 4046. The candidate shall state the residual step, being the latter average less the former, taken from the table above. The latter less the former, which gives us 0.4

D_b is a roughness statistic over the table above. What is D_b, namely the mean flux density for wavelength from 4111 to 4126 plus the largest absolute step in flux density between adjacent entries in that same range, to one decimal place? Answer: 11.2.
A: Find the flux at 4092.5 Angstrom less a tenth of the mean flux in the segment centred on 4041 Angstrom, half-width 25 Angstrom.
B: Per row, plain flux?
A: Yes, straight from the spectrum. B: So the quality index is 8.7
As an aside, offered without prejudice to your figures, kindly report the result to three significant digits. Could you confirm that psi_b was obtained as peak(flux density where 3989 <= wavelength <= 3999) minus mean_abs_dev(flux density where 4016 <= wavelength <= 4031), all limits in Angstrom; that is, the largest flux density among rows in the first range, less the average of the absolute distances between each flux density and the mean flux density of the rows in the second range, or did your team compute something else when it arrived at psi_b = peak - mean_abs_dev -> 11.5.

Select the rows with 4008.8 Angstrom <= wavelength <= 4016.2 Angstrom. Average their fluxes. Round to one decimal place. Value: 11.1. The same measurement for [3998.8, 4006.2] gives 10.6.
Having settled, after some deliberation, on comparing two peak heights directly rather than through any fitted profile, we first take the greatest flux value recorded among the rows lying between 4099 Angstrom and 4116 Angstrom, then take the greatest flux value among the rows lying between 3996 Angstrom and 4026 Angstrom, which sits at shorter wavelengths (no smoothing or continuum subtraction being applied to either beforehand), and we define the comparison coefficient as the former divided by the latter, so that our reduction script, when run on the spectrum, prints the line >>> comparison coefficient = 0.88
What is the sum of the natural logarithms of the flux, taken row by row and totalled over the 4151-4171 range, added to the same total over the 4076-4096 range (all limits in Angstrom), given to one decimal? 37.7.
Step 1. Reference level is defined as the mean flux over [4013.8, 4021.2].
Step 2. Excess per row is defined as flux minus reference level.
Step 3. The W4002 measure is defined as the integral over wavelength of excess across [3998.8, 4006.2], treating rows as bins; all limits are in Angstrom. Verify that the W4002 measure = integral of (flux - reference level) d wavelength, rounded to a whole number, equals -7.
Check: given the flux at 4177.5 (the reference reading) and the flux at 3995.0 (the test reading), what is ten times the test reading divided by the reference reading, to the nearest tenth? 11.2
